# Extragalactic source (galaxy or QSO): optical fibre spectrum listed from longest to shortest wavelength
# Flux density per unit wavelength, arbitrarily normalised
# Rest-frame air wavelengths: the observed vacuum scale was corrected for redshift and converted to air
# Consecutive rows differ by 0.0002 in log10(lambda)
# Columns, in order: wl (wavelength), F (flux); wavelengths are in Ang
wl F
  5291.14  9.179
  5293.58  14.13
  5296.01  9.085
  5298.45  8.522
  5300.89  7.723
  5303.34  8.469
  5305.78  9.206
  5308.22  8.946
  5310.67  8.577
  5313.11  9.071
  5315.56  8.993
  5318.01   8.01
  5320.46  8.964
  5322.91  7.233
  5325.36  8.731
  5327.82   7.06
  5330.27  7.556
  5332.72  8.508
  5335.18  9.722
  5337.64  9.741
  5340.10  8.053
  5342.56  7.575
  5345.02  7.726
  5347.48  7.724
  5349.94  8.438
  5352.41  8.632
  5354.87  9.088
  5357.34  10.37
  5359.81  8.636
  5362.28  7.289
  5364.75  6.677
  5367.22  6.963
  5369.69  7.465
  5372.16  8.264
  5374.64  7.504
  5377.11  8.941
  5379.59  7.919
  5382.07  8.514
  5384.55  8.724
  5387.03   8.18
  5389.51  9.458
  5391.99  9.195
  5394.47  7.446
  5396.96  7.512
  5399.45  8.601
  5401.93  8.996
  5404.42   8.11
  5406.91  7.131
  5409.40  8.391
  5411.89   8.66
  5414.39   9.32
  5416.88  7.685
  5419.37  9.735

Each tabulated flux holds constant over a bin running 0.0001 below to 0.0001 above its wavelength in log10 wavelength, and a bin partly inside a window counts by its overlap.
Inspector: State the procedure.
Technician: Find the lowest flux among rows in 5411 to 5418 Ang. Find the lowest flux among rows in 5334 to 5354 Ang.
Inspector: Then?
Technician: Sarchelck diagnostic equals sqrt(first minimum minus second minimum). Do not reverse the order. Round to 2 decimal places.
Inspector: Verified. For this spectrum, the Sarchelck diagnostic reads 0.33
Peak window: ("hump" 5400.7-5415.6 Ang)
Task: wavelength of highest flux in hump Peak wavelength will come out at 5414.39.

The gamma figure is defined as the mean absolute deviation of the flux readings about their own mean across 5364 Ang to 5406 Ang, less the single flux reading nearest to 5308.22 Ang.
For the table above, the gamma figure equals -8.3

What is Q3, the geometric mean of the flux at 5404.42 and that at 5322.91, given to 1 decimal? 7.7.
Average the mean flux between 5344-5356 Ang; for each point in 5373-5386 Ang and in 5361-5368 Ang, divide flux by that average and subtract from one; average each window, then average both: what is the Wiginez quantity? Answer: 0.081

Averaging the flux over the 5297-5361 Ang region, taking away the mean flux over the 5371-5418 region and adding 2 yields 2.17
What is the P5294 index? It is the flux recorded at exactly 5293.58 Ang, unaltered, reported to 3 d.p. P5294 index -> 14.130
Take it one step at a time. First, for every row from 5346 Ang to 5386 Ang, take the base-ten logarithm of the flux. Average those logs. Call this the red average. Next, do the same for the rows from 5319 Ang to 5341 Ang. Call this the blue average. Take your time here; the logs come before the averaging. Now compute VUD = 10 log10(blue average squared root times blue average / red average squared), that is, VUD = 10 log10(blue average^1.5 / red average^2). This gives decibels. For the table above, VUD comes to 0.28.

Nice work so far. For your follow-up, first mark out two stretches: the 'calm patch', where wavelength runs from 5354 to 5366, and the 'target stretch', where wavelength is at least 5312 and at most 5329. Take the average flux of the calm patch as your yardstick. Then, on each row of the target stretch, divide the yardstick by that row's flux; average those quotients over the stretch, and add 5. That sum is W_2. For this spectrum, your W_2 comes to 6.02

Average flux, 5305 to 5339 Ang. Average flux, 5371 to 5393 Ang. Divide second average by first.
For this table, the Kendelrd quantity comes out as 0.992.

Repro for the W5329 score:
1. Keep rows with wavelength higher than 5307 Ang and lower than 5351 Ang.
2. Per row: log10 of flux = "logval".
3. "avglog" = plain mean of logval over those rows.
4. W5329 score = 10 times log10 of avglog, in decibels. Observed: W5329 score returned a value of -0.359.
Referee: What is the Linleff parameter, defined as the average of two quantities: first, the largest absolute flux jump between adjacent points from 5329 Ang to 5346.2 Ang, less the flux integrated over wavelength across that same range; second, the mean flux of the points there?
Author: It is -67.3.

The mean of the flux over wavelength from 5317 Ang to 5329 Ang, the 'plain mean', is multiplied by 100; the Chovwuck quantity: 800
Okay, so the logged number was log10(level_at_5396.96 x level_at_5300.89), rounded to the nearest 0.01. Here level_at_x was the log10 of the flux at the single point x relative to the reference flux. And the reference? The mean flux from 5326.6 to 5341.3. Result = -2.71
